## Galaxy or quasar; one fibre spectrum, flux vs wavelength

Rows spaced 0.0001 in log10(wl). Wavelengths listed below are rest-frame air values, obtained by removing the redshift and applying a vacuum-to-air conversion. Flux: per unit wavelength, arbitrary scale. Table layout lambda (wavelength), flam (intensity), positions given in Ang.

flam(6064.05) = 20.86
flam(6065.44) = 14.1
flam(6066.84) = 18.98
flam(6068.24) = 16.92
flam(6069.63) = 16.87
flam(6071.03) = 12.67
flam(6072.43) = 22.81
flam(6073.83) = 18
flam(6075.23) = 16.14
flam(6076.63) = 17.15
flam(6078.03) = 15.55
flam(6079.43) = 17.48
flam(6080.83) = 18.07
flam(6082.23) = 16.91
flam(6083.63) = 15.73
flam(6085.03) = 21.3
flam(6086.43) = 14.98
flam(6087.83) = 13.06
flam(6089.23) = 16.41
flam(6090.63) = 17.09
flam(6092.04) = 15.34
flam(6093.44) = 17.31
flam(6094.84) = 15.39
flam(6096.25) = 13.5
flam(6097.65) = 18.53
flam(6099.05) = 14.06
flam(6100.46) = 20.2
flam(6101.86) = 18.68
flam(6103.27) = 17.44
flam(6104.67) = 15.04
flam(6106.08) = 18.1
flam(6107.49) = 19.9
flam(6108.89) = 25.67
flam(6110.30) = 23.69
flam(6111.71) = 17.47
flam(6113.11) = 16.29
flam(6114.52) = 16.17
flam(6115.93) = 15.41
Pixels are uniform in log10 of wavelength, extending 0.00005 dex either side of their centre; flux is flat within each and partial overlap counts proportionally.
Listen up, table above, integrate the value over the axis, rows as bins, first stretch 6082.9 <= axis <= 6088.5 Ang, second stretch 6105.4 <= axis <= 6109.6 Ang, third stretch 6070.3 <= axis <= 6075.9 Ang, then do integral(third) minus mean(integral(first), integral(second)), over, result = 7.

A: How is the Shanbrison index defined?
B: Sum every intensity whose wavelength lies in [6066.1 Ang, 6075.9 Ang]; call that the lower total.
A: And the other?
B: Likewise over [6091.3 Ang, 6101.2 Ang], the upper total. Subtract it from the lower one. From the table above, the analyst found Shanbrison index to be 8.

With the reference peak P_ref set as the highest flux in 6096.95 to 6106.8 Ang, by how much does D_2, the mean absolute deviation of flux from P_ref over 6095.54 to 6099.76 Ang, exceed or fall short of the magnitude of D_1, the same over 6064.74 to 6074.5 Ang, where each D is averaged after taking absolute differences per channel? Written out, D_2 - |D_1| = 1.1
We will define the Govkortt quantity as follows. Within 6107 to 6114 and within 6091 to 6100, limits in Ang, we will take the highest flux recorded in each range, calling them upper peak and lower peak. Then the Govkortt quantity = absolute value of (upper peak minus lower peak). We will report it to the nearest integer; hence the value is 7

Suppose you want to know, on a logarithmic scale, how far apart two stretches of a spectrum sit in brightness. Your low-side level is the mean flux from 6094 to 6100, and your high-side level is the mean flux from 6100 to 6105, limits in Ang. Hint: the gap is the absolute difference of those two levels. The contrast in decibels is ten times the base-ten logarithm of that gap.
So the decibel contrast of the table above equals 4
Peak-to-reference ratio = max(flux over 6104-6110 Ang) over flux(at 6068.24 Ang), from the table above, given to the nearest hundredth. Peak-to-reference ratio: 1.52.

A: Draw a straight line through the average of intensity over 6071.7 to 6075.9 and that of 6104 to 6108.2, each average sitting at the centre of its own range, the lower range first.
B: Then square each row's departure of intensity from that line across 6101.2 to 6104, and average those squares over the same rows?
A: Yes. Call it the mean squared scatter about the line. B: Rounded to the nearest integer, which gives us 0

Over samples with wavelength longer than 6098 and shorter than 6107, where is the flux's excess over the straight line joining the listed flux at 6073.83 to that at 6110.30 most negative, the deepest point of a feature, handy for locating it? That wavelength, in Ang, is 6099.05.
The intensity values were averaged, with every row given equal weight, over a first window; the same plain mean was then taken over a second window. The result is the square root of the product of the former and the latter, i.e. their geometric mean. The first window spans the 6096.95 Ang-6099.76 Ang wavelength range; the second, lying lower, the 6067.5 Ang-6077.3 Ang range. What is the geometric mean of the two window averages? 16.8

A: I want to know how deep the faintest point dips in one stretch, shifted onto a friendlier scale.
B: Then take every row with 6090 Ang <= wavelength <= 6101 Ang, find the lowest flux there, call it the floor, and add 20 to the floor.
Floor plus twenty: 33.5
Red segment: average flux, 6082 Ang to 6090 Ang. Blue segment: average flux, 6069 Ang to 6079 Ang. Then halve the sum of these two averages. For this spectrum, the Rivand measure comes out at 16.71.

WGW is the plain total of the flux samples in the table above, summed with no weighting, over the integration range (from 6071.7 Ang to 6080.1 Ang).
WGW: 107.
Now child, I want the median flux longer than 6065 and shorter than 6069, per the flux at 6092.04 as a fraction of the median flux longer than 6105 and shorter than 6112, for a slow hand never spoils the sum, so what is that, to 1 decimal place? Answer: 21.9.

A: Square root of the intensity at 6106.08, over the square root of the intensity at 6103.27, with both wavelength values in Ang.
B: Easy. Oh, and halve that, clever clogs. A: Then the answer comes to 0.509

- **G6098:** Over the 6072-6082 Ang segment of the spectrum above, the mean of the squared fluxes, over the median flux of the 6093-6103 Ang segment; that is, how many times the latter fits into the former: 19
